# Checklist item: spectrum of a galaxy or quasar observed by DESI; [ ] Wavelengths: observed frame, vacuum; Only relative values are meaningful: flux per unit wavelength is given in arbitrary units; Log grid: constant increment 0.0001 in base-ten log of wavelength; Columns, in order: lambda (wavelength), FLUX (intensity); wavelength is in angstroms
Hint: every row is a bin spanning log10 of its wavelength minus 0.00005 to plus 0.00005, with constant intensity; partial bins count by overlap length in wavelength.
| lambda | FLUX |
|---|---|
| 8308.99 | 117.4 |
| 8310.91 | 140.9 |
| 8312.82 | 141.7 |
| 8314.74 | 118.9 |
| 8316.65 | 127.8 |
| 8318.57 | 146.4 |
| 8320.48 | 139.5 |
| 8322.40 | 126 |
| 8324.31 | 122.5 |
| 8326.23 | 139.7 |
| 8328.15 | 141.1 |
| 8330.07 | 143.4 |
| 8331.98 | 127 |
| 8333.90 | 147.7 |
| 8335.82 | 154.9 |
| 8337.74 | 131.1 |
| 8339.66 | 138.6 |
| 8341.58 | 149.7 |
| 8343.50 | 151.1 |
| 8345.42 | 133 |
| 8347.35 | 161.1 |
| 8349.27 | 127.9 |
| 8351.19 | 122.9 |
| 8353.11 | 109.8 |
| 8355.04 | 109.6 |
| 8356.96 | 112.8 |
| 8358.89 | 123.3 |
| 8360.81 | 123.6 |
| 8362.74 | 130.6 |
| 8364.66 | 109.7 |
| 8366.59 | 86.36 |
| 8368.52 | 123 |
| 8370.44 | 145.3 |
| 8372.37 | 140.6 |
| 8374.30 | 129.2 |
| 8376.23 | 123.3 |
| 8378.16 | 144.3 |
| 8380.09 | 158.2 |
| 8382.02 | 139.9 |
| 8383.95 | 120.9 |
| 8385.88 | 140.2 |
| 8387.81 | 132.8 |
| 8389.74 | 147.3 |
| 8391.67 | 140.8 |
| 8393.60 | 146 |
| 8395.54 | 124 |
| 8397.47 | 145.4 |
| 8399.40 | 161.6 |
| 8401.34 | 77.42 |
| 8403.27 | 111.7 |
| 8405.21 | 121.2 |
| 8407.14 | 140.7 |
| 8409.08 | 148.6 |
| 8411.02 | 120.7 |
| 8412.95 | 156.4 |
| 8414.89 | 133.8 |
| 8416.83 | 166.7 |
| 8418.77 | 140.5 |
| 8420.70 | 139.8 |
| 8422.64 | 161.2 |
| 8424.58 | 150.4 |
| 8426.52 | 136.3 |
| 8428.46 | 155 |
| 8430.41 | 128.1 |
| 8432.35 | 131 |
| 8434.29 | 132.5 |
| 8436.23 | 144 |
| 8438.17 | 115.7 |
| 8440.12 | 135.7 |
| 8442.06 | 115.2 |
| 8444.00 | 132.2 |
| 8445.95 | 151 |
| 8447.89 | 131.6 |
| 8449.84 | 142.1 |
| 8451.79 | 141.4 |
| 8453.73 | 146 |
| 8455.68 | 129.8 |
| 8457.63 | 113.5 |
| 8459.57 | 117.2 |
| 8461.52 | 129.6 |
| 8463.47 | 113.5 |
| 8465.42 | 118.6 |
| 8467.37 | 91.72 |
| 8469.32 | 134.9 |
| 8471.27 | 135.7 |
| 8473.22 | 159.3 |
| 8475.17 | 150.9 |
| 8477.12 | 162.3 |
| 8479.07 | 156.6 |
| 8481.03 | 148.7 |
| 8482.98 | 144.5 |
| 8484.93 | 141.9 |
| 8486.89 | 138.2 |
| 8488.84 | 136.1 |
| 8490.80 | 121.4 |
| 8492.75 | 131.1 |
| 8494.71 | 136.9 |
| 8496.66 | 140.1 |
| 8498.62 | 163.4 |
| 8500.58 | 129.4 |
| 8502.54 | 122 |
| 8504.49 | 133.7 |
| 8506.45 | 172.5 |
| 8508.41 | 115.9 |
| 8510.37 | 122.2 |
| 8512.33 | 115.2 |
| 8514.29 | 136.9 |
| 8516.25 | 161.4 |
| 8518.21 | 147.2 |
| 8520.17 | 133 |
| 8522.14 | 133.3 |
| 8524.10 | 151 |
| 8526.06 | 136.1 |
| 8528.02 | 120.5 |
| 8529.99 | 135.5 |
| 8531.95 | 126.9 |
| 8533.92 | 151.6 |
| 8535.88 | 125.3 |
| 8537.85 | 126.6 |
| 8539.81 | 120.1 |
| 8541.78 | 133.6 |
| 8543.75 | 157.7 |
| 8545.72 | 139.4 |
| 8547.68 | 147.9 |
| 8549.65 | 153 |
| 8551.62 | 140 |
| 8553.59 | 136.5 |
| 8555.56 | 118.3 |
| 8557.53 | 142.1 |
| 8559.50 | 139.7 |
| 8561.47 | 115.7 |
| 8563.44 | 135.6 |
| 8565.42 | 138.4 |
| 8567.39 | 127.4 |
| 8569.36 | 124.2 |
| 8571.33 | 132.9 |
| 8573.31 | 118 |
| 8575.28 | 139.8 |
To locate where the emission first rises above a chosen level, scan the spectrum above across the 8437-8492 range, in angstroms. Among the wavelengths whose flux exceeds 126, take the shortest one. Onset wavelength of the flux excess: 8440.12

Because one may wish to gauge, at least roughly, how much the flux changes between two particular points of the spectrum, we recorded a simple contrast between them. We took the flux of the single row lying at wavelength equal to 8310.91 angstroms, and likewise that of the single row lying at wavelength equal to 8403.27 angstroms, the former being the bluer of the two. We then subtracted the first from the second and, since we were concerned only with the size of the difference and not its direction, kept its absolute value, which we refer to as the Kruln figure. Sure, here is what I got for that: 29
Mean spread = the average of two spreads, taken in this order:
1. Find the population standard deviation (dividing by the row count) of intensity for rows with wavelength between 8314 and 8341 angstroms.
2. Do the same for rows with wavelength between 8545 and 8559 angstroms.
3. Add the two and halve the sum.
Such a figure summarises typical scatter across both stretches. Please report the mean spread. 10.2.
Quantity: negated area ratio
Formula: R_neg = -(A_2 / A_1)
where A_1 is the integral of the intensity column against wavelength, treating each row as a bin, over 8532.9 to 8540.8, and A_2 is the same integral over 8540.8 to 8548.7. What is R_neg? -1.11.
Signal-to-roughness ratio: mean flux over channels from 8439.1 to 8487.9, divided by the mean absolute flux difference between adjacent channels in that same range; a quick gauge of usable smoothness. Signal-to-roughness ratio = 10.8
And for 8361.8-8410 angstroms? 6.8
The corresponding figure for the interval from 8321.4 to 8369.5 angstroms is 10.0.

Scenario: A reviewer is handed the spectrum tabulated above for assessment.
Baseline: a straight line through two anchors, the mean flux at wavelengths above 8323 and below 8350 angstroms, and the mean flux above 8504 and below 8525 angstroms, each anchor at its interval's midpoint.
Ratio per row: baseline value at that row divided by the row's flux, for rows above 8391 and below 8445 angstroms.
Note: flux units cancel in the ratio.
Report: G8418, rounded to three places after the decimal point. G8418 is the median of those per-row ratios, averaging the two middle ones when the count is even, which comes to 1.011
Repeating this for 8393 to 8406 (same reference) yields 1.128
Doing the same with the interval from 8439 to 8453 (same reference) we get 1.027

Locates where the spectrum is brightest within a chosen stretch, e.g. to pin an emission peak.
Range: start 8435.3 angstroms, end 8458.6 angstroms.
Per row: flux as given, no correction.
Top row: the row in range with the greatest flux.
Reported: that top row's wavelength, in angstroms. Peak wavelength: 8445.95 angstroms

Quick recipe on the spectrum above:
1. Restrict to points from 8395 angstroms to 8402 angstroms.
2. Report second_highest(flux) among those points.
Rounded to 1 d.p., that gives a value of 145.4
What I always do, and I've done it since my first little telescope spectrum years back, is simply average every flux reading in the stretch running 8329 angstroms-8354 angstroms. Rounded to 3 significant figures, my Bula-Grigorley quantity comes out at 138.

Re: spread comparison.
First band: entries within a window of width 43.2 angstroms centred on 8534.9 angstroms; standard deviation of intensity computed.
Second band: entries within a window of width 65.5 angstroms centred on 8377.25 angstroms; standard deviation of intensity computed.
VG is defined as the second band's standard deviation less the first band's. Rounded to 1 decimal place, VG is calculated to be 6.6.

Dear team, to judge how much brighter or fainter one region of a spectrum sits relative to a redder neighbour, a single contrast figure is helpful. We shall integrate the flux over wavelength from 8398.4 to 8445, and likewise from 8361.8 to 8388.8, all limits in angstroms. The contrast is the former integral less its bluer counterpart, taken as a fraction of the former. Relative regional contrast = 0.44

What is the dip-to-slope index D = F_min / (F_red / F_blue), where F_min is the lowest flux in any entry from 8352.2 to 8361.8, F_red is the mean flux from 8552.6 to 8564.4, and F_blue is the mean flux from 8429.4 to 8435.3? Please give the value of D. 109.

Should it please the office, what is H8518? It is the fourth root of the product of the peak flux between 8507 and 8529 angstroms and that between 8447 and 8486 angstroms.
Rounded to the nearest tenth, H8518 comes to 12.7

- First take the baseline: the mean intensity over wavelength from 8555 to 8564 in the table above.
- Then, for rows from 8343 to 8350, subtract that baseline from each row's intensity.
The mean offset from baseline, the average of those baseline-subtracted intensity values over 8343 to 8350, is 13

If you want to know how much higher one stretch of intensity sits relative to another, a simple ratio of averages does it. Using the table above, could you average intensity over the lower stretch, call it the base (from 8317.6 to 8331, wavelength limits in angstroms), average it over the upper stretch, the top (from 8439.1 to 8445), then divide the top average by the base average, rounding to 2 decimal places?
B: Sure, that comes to 0.93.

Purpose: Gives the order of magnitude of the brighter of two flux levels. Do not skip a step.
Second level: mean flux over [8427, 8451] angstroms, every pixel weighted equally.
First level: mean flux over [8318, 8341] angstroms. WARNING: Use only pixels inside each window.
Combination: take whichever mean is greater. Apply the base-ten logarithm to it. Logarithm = 2.14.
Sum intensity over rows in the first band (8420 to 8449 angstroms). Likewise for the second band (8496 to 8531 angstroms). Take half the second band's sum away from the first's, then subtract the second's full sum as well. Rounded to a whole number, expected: -1644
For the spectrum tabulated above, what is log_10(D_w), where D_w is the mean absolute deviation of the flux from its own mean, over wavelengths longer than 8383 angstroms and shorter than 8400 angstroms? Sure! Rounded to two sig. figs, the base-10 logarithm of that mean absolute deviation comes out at 0.97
